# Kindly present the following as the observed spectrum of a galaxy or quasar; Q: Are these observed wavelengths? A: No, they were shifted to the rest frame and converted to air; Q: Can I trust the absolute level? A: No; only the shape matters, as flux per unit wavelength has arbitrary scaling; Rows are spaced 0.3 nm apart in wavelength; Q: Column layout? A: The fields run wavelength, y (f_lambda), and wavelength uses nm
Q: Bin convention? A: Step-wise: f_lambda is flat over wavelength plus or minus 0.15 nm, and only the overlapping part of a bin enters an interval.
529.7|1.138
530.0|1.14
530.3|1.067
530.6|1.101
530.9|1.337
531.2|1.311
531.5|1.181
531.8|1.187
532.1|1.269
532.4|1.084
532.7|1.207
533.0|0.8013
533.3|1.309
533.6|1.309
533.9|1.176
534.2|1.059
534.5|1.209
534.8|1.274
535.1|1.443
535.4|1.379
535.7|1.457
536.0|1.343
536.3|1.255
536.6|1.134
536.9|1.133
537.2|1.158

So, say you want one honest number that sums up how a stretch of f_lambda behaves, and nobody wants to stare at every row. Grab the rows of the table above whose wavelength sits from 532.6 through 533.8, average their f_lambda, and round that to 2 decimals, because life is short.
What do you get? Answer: 1.16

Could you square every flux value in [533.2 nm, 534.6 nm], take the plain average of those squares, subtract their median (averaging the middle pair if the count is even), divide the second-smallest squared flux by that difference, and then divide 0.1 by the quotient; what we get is 0.001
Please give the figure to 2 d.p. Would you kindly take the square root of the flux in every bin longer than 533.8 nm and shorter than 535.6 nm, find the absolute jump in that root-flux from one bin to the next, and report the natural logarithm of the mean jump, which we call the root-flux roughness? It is -2.98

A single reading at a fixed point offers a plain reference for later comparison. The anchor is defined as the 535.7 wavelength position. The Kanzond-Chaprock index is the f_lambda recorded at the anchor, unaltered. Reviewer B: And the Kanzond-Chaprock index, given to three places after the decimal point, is 1.457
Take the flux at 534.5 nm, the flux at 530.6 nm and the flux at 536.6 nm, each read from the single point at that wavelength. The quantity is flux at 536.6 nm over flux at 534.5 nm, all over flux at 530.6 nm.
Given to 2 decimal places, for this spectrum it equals 0.85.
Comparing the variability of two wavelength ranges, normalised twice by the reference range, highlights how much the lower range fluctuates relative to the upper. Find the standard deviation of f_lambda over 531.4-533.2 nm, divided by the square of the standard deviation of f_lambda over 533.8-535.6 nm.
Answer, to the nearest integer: 9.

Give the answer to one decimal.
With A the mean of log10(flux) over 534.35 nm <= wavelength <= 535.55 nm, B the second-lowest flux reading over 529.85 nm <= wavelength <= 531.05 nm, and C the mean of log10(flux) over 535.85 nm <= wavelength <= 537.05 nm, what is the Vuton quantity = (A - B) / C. -11.7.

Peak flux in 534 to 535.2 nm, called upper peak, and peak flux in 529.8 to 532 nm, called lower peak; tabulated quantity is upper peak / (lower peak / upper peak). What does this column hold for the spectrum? 1.6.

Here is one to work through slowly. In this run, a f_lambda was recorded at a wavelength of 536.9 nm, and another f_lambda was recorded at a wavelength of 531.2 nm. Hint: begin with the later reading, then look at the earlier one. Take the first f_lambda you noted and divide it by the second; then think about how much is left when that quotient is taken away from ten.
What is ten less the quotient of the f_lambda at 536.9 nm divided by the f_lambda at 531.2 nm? 9.14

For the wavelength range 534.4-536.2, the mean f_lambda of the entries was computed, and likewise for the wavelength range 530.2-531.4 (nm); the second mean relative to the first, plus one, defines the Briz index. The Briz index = 1.89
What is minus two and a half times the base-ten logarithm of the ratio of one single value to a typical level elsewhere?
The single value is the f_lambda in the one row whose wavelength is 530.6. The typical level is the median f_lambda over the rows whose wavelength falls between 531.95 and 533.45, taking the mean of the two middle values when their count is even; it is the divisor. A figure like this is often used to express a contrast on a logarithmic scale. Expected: 0.100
